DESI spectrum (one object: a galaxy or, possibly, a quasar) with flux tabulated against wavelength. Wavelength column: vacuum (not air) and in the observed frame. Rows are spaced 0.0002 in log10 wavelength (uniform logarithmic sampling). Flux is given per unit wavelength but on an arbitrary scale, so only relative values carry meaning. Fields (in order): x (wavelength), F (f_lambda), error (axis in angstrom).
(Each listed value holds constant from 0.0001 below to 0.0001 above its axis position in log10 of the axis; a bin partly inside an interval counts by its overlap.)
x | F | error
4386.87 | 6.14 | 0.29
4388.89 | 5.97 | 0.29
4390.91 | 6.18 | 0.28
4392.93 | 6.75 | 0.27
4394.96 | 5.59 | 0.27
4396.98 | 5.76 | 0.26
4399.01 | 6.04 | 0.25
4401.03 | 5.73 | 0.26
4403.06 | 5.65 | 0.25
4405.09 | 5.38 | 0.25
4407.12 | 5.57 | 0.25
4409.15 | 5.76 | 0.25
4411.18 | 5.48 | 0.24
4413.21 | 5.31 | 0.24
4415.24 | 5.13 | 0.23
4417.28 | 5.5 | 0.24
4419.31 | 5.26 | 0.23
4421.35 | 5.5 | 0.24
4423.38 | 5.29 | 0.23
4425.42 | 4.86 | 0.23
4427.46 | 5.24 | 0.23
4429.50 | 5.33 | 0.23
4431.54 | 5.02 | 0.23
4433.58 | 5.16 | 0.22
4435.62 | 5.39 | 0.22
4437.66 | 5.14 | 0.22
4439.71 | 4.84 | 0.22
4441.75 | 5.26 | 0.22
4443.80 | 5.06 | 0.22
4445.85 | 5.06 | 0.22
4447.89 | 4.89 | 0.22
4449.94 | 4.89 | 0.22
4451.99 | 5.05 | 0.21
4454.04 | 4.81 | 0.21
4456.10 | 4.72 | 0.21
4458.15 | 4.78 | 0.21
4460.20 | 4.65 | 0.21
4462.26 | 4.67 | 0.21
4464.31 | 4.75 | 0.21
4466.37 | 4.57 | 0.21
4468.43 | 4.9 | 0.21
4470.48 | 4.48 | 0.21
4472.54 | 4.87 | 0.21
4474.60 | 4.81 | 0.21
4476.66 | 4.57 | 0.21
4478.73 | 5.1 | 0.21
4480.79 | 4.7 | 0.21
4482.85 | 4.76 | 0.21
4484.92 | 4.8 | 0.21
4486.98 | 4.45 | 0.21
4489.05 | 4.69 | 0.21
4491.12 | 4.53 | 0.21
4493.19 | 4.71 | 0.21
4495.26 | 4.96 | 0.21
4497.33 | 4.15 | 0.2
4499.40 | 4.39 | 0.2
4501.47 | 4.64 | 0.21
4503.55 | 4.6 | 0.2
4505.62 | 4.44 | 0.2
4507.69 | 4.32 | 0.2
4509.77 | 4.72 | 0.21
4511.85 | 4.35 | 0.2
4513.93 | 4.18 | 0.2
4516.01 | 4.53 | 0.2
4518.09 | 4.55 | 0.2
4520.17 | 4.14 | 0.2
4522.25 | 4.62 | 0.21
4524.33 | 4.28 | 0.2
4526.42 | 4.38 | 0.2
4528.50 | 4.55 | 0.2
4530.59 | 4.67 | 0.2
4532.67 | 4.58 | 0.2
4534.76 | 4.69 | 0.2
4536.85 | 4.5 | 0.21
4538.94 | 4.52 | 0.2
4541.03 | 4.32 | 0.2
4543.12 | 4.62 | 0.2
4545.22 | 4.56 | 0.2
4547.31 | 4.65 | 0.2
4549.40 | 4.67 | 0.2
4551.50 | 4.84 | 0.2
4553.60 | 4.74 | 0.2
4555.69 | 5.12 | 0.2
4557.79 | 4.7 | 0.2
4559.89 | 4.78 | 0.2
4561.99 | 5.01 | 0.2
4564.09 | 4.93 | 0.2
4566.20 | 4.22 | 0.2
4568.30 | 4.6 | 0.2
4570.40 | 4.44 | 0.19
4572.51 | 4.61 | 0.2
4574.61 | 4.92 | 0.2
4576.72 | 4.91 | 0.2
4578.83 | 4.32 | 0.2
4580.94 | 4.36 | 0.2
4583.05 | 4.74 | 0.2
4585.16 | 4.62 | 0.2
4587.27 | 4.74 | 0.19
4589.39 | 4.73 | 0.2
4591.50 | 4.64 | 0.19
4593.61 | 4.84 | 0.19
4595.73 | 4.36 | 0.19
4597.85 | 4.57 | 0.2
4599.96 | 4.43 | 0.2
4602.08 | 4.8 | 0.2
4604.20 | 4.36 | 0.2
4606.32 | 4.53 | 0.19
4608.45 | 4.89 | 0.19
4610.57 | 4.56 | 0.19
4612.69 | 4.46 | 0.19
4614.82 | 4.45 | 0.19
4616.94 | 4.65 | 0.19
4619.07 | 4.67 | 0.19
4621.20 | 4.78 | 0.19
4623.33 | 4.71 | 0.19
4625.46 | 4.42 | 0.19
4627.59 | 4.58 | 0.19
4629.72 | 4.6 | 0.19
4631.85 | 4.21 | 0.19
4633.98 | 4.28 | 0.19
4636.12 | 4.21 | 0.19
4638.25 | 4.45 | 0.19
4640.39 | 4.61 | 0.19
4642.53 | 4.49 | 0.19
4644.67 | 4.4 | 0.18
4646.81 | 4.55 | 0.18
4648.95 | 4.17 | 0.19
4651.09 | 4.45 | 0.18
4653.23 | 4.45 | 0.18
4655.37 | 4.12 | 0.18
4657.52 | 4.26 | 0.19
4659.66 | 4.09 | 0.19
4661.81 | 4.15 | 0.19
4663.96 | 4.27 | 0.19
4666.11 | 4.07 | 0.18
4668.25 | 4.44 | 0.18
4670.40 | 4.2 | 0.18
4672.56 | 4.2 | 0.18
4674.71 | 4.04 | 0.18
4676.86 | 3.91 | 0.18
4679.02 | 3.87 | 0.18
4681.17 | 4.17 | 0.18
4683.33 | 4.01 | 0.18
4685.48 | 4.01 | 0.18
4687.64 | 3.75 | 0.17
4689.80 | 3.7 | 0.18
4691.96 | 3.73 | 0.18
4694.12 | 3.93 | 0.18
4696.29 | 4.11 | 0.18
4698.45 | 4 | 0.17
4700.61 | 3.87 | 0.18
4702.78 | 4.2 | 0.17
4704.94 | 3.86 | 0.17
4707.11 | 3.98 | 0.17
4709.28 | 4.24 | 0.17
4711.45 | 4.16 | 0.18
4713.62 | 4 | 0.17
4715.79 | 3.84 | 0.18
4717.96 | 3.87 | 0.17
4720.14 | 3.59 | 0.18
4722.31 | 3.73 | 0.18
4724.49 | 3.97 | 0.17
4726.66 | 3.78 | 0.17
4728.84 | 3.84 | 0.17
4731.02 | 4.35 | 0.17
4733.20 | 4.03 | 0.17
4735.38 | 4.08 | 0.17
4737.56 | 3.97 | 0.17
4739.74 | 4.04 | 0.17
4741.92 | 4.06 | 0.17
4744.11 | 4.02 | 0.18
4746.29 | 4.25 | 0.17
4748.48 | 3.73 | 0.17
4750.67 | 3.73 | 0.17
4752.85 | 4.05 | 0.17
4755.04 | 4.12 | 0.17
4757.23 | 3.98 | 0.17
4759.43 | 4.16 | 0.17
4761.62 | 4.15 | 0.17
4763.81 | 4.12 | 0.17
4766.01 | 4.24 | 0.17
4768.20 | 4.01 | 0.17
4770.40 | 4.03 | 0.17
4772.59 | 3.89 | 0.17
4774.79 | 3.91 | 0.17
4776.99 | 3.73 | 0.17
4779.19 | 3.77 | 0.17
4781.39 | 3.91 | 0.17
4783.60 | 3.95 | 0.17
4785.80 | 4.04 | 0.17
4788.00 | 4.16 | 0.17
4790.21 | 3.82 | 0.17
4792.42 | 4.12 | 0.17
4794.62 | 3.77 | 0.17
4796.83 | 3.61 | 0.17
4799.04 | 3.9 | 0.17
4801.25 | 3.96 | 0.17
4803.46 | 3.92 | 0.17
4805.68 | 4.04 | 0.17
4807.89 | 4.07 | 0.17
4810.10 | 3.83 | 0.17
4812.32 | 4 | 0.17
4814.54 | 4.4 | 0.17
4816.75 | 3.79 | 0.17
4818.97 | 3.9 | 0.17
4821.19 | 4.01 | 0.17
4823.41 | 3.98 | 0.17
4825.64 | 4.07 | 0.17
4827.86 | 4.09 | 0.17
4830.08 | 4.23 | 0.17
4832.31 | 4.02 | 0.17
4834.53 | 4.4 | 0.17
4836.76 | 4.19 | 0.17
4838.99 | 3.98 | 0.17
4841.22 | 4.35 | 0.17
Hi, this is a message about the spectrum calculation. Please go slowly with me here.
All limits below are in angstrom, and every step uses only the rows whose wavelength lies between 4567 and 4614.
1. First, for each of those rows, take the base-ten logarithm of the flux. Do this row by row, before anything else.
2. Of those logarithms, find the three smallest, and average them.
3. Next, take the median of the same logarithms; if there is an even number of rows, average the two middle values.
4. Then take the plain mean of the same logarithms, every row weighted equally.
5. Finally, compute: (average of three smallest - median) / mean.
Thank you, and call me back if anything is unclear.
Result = -0.038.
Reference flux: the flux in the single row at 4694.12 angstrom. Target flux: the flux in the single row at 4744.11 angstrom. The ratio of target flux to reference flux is 1.02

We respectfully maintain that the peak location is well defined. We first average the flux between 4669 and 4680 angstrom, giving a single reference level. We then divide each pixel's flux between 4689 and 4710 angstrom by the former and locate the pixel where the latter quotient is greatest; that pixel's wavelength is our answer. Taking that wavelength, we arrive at 4709.28 angstrom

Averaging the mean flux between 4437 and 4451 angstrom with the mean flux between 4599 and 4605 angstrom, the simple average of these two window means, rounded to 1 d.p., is 4.8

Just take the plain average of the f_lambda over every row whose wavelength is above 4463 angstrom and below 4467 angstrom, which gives 4.7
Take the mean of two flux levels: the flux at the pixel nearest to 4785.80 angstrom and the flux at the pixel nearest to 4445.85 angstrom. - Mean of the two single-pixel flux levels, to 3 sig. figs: 4.55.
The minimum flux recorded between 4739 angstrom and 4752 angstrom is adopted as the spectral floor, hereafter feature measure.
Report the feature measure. 3.73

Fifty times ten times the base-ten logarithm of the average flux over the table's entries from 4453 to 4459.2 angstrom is 339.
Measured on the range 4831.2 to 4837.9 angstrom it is 312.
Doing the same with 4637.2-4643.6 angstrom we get 327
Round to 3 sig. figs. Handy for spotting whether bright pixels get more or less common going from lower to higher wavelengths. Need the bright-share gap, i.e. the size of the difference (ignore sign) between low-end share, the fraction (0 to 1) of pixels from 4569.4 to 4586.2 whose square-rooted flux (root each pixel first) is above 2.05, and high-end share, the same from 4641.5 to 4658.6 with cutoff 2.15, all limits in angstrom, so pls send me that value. 1.00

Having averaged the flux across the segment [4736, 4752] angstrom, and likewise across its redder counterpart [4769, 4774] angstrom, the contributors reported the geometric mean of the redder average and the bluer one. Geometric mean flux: 3.97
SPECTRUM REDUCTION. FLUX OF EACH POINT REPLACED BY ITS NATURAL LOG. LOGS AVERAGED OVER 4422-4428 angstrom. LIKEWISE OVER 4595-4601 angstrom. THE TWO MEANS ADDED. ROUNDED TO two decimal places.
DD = 3.13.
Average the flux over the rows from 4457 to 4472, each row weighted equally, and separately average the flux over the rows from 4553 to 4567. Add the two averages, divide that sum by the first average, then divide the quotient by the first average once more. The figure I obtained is 0.43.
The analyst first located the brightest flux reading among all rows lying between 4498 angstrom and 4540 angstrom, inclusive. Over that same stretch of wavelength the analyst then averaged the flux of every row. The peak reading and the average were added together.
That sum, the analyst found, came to 9.2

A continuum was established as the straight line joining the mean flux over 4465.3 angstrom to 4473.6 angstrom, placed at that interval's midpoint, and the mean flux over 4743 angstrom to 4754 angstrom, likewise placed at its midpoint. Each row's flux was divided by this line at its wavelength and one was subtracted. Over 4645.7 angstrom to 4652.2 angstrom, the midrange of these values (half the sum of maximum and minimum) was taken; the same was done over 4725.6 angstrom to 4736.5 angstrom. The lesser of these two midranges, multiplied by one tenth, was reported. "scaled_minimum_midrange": 0.001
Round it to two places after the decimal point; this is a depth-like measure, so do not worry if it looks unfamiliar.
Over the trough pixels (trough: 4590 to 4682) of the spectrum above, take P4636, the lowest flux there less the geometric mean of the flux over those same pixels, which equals -0.53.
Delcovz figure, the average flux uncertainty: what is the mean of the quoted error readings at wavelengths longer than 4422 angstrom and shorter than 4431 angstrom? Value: 0.230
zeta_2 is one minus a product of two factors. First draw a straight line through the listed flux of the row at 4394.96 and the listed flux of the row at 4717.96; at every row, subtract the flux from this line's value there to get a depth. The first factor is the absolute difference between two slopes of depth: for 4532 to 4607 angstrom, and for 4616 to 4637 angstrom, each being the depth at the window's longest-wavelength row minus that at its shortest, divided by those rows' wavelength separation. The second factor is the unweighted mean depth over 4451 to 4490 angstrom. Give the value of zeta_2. 0.990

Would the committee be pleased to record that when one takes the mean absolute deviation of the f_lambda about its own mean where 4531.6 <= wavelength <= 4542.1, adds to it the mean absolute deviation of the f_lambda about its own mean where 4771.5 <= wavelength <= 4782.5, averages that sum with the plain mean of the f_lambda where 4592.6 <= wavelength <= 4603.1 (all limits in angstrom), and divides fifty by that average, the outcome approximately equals 21.0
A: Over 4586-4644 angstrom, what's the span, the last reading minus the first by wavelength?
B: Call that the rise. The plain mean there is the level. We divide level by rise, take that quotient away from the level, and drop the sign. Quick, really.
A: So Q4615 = 23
